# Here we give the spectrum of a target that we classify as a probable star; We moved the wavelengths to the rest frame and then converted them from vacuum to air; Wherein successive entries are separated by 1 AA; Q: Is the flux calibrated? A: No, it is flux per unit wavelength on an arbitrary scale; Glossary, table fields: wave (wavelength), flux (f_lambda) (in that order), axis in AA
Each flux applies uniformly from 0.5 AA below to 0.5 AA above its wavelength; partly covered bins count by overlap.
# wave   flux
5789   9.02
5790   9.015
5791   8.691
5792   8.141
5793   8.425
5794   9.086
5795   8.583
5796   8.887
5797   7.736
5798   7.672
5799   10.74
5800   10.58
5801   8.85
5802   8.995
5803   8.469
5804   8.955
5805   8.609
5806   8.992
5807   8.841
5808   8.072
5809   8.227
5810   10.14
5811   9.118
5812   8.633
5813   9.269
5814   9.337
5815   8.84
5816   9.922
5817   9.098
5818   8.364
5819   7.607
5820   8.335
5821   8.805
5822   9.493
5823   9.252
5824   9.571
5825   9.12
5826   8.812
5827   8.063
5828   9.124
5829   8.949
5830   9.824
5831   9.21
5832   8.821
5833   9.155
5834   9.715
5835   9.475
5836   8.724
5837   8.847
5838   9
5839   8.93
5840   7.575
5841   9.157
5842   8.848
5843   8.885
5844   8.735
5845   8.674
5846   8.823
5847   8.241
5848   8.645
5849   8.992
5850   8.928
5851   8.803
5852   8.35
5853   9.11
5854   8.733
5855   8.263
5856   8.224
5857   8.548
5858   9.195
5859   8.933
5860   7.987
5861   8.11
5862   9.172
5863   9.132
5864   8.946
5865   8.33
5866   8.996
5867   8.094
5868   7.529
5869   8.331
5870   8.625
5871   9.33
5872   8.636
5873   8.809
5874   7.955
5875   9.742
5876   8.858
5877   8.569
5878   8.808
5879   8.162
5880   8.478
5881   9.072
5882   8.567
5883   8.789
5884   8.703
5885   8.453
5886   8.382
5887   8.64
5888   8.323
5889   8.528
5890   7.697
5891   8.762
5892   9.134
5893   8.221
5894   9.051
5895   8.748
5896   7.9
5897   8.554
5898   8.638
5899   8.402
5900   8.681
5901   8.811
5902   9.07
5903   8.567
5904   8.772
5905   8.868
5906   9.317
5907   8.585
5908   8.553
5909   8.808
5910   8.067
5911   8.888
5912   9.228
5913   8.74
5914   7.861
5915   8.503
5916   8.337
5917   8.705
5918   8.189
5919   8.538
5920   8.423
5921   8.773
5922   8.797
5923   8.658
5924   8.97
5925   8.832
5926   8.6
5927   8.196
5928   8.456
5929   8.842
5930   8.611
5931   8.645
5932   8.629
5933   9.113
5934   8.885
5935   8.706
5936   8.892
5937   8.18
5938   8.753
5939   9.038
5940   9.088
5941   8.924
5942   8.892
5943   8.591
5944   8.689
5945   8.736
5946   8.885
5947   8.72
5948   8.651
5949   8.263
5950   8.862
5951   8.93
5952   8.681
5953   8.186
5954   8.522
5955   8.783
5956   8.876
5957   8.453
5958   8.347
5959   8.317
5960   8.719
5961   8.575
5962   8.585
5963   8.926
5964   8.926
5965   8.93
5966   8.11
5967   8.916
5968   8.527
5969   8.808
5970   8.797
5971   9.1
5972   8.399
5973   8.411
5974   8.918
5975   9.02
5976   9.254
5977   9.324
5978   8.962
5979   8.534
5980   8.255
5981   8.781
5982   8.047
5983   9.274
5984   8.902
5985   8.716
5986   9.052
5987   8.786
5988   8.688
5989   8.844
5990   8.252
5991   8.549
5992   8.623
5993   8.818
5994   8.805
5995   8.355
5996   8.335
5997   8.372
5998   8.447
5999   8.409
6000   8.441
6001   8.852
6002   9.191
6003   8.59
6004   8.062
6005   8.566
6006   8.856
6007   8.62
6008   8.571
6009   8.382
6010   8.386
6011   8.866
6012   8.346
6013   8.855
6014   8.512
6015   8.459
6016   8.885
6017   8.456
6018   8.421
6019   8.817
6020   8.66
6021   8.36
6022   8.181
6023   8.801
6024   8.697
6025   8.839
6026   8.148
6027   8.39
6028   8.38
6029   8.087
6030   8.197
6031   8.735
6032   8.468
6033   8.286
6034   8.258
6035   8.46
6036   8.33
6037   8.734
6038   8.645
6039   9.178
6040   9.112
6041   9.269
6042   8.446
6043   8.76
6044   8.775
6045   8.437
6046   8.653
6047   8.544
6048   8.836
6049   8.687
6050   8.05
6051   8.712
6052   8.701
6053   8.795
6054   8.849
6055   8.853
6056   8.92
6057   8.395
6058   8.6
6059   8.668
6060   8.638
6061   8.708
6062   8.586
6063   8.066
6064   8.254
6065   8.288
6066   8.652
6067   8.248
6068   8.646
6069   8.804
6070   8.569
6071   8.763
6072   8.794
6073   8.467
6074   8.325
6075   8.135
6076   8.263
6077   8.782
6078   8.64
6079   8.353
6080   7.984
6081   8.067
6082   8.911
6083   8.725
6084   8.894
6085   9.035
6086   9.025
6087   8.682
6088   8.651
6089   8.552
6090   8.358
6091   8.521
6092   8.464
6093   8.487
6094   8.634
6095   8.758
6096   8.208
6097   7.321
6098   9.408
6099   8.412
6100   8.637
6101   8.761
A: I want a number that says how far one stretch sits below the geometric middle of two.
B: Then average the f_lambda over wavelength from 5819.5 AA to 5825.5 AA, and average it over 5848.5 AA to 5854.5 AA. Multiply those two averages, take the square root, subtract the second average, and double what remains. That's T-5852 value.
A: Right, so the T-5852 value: 0.27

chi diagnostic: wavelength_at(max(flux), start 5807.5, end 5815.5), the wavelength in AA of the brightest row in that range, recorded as 5810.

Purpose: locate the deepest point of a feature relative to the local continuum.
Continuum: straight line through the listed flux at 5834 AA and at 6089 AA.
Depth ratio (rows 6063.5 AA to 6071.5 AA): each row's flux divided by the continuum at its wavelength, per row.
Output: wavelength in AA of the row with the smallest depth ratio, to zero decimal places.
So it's 6064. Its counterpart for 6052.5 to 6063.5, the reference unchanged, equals 6063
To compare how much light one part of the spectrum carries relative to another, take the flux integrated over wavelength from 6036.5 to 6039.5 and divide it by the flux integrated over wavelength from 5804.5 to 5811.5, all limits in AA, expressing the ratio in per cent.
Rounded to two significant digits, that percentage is 43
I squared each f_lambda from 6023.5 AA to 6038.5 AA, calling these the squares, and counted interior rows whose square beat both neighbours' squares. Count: 5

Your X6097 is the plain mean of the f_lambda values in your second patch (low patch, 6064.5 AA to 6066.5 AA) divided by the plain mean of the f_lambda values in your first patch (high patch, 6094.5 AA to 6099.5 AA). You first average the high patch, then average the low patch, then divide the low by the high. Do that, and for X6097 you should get 1.01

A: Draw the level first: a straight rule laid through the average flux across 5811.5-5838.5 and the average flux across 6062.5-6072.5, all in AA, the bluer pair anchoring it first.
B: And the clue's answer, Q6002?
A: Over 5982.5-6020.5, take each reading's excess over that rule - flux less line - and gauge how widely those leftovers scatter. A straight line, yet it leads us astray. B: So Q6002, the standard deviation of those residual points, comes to 0.26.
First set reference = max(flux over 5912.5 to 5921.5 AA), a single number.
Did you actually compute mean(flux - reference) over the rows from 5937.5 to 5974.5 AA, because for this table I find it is -0.1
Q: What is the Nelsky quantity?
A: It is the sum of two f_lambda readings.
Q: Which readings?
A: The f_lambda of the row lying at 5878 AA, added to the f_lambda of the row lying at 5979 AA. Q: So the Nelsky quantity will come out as 17.3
